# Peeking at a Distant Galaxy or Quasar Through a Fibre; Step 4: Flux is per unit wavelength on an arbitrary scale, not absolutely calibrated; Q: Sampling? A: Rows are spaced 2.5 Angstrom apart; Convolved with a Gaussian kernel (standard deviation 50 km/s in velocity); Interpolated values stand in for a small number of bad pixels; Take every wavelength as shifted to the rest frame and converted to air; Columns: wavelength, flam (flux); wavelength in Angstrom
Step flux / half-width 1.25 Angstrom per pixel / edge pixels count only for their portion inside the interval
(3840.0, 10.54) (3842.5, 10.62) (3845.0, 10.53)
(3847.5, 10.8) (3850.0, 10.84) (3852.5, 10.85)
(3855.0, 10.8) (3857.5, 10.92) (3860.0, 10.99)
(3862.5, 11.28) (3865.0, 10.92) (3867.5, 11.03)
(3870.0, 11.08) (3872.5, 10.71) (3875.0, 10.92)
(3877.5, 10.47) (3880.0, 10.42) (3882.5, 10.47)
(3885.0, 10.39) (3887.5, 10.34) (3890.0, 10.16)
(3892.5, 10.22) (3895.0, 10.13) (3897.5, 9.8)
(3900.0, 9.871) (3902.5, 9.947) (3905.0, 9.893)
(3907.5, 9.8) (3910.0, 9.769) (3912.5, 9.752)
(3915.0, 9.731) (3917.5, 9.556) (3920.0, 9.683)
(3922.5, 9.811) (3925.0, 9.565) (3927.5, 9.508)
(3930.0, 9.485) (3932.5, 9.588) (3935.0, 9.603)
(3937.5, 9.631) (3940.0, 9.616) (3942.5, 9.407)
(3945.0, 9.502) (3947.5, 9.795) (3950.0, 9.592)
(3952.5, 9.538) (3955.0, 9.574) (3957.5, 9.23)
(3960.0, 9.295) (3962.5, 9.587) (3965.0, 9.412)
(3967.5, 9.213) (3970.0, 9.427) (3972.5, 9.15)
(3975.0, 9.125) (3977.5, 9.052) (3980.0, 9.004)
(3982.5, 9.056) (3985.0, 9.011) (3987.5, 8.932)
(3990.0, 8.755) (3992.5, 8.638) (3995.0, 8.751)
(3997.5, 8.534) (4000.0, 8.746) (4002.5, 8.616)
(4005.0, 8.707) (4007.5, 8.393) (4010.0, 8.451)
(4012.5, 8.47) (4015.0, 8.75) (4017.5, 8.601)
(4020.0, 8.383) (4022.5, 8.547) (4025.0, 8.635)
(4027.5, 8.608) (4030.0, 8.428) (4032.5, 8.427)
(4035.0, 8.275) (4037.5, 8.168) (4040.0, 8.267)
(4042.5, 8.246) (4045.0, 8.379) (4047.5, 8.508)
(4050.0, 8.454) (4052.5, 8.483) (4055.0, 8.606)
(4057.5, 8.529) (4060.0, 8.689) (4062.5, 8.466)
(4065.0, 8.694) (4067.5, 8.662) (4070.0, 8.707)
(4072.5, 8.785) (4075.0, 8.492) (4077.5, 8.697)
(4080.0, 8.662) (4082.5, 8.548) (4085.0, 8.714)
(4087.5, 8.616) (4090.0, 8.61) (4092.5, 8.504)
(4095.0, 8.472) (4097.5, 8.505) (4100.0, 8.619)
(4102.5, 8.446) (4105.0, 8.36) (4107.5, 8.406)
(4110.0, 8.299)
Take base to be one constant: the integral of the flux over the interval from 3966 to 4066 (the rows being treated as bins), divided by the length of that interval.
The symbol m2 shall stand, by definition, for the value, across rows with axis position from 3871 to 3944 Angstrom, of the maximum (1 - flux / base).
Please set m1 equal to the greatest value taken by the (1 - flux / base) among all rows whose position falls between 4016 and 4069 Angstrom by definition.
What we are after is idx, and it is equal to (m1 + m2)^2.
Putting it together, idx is 0.0009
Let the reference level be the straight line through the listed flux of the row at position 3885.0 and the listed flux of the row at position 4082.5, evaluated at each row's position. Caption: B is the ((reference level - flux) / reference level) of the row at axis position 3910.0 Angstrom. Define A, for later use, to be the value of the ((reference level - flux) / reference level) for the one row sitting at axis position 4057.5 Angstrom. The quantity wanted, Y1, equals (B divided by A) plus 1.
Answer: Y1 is 2.3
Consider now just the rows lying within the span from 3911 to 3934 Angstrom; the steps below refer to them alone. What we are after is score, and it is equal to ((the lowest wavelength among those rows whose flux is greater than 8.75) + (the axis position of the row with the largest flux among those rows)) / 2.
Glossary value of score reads 3917.5 Angstrom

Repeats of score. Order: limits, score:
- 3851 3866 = 3857.5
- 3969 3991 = 3970.0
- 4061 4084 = 4072.5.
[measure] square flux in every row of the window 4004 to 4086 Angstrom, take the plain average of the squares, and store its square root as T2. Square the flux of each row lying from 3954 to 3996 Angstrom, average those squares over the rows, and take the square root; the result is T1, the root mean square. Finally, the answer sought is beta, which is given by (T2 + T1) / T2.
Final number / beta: 2.07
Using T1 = 9.13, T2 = 8.53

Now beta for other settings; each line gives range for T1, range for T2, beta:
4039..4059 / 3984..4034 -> 1.98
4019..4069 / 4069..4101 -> 1.98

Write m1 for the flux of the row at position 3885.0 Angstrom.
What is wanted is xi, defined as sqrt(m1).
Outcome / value 3.22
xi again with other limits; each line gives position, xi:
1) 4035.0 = 2.88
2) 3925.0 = 3.09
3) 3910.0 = 3.13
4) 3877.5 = 3.24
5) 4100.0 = 2.94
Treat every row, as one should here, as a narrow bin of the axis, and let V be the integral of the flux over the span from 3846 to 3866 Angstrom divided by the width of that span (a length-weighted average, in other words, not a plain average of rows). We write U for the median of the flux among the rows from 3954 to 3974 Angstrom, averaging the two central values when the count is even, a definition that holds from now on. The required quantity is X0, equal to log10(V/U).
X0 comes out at 0.067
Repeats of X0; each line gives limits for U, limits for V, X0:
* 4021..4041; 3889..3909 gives 0.073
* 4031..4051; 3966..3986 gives 0.040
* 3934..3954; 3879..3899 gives 0.028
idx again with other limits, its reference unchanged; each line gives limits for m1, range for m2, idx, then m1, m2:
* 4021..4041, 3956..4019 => 0.0075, 0.056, 0.03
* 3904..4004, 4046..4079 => 0.0014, 0.014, 0.02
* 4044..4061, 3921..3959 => 0.0012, 0.032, -0.07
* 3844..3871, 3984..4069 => 0.0256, -0.216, 0.06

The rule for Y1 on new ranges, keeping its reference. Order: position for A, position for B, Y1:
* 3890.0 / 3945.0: 2.9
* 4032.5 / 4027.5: 1.8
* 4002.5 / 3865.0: 0.6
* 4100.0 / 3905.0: -0.1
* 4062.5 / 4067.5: 1.1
